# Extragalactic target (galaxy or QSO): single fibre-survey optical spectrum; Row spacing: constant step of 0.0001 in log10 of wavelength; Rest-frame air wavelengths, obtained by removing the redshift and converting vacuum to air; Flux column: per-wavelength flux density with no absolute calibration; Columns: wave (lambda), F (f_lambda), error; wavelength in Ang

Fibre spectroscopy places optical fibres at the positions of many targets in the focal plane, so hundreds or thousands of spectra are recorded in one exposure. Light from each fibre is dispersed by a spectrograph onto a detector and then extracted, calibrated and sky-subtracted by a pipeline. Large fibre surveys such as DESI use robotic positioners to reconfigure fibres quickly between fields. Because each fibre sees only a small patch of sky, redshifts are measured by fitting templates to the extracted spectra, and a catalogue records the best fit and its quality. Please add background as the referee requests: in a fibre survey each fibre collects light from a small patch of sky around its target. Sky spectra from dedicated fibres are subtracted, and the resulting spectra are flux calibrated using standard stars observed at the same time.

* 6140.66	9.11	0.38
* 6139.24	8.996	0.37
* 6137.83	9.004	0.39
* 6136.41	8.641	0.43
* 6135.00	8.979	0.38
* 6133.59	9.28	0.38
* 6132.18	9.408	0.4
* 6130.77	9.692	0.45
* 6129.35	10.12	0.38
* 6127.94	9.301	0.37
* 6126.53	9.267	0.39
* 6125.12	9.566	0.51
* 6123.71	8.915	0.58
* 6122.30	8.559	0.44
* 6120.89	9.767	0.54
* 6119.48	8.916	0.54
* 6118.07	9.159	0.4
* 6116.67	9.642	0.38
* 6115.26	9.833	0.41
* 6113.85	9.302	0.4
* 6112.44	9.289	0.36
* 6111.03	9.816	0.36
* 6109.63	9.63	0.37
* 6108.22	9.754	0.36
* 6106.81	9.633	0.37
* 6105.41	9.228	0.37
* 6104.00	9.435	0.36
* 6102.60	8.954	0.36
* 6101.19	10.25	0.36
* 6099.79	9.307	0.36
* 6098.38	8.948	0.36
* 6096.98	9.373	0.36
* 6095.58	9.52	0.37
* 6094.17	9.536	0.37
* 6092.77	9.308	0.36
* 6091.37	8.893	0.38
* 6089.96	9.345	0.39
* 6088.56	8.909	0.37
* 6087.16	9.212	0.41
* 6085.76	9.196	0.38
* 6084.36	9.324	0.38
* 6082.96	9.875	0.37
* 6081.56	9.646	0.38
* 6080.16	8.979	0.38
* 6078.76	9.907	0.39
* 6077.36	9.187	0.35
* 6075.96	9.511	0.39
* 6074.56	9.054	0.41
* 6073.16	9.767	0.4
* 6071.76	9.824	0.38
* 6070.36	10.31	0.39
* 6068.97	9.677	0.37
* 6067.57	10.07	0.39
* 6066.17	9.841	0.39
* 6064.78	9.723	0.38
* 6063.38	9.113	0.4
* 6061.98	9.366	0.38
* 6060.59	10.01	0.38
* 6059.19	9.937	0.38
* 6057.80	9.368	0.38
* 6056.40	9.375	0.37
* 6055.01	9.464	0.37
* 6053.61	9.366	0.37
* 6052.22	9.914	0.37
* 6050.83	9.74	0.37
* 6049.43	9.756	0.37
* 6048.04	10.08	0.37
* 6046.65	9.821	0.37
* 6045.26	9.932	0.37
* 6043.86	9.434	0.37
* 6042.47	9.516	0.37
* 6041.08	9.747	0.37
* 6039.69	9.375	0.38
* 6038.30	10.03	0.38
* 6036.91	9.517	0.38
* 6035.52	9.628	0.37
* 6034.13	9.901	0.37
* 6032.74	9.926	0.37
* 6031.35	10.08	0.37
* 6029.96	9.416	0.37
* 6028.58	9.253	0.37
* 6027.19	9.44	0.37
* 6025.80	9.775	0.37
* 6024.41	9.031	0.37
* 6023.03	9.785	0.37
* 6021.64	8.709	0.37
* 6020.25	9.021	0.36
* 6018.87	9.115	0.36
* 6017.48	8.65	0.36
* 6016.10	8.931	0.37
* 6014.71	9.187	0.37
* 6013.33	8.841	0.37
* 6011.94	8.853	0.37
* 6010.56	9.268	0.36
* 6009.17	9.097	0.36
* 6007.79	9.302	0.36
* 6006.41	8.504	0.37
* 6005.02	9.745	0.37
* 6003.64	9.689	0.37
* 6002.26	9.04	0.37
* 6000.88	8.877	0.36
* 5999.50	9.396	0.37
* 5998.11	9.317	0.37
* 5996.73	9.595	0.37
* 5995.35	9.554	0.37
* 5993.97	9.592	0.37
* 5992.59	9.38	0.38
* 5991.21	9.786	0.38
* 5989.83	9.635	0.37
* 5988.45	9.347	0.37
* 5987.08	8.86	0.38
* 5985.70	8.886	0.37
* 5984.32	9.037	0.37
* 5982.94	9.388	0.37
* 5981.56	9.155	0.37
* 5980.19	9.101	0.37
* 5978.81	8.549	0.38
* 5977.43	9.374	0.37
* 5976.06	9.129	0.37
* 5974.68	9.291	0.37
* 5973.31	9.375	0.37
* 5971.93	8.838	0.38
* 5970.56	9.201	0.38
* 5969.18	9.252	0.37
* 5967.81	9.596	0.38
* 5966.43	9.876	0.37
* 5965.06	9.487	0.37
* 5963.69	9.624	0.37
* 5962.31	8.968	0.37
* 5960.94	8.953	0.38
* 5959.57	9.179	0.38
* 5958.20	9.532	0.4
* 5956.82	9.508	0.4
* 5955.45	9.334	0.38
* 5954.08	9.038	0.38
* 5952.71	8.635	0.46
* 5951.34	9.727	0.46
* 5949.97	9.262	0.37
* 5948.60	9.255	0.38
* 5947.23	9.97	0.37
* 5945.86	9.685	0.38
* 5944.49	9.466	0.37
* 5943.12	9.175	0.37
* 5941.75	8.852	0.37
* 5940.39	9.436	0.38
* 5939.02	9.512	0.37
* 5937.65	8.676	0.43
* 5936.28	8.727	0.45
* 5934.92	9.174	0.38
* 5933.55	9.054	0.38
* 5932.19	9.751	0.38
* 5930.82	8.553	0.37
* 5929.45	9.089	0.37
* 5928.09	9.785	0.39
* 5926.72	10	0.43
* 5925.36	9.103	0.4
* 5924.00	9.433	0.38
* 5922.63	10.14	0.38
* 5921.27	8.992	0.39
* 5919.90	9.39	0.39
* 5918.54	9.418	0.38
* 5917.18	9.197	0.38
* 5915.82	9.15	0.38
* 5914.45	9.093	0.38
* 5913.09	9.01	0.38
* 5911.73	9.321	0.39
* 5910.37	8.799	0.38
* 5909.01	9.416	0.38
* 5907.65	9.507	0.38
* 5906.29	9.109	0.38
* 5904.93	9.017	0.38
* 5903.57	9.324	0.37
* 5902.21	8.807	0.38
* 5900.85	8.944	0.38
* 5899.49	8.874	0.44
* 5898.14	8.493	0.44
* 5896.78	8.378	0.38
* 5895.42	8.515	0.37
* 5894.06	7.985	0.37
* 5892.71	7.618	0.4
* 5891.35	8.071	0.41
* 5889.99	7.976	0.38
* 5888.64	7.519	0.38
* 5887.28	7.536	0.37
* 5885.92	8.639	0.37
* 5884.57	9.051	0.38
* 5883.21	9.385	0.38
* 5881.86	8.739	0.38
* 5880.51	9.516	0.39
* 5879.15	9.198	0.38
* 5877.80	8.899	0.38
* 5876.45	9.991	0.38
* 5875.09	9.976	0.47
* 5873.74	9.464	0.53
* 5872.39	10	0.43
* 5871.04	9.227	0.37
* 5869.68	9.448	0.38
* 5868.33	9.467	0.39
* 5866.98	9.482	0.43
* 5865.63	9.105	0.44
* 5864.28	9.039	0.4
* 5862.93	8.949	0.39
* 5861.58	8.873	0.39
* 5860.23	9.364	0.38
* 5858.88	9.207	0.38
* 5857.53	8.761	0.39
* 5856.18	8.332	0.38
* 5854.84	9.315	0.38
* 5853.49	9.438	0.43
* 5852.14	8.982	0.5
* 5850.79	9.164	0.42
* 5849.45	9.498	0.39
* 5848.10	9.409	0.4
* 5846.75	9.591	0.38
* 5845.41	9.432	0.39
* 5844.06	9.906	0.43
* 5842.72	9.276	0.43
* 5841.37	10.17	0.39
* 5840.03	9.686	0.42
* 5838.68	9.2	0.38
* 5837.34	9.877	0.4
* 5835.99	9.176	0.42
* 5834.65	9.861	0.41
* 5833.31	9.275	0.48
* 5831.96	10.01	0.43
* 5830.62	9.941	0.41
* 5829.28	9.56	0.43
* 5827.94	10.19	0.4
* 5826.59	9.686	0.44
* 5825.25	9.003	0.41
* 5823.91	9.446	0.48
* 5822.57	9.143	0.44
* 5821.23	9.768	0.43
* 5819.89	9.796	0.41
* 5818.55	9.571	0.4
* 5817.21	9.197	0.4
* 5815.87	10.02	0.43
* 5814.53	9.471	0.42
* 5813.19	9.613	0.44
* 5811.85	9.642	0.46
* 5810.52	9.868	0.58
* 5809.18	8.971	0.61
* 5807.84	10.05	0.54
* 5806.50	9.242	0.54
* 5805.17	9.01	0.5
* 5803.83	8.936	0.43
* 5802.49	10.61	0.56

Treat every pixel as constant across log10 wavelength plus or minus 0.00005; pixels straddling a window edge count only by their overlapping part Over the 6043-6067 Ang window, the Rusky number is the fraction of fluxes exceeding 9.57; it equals 0.59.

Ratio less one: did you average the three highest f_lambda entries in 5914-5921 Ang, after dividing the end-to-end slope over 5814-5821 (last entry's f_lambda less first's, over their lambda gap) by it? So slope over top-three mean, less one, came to -0.99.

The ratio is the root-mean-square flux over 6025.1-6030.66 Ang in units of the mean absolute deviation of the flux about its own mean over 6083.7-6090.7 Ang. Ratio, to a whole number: 82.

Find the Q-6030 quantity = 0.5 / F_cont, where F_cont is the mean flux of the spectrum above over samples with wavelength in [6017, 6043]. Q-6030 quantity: 0.0528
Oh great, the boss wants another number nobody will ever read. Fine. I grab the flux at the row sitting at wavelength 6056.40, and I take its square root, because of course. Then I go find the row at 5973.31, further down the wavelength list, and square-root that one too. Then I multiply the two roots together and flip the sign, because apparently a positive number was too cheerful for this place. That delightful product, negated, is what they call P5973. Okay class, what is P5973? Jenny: -9.4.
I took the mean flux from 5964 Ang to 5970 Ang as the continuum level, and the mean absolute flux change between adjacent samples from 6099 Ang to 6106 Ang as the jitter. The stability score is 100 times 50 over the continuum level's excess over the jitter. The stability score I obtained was 567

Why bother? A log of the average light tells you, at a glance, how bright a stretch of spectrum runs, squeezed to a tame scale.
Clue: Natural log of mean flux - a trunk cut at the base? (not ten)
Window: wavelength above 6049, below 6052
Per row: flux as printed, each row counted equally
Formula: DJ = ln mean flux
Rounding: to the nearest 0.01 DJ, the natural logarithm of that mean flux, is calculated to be 2.28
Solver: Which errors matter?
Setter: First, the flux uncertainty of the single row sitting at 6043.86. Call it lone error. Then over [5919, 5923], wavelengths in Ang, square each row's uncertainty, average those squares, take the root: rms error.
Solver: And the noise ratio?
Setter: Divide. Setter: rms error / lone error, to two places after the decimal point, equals 1.05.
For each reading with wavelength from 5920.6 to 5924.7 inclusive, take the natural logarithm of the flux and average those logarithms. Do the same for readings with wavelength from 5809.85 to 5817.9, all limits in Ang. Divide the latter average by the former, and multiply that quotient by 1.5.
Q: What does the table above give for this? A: 1.51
